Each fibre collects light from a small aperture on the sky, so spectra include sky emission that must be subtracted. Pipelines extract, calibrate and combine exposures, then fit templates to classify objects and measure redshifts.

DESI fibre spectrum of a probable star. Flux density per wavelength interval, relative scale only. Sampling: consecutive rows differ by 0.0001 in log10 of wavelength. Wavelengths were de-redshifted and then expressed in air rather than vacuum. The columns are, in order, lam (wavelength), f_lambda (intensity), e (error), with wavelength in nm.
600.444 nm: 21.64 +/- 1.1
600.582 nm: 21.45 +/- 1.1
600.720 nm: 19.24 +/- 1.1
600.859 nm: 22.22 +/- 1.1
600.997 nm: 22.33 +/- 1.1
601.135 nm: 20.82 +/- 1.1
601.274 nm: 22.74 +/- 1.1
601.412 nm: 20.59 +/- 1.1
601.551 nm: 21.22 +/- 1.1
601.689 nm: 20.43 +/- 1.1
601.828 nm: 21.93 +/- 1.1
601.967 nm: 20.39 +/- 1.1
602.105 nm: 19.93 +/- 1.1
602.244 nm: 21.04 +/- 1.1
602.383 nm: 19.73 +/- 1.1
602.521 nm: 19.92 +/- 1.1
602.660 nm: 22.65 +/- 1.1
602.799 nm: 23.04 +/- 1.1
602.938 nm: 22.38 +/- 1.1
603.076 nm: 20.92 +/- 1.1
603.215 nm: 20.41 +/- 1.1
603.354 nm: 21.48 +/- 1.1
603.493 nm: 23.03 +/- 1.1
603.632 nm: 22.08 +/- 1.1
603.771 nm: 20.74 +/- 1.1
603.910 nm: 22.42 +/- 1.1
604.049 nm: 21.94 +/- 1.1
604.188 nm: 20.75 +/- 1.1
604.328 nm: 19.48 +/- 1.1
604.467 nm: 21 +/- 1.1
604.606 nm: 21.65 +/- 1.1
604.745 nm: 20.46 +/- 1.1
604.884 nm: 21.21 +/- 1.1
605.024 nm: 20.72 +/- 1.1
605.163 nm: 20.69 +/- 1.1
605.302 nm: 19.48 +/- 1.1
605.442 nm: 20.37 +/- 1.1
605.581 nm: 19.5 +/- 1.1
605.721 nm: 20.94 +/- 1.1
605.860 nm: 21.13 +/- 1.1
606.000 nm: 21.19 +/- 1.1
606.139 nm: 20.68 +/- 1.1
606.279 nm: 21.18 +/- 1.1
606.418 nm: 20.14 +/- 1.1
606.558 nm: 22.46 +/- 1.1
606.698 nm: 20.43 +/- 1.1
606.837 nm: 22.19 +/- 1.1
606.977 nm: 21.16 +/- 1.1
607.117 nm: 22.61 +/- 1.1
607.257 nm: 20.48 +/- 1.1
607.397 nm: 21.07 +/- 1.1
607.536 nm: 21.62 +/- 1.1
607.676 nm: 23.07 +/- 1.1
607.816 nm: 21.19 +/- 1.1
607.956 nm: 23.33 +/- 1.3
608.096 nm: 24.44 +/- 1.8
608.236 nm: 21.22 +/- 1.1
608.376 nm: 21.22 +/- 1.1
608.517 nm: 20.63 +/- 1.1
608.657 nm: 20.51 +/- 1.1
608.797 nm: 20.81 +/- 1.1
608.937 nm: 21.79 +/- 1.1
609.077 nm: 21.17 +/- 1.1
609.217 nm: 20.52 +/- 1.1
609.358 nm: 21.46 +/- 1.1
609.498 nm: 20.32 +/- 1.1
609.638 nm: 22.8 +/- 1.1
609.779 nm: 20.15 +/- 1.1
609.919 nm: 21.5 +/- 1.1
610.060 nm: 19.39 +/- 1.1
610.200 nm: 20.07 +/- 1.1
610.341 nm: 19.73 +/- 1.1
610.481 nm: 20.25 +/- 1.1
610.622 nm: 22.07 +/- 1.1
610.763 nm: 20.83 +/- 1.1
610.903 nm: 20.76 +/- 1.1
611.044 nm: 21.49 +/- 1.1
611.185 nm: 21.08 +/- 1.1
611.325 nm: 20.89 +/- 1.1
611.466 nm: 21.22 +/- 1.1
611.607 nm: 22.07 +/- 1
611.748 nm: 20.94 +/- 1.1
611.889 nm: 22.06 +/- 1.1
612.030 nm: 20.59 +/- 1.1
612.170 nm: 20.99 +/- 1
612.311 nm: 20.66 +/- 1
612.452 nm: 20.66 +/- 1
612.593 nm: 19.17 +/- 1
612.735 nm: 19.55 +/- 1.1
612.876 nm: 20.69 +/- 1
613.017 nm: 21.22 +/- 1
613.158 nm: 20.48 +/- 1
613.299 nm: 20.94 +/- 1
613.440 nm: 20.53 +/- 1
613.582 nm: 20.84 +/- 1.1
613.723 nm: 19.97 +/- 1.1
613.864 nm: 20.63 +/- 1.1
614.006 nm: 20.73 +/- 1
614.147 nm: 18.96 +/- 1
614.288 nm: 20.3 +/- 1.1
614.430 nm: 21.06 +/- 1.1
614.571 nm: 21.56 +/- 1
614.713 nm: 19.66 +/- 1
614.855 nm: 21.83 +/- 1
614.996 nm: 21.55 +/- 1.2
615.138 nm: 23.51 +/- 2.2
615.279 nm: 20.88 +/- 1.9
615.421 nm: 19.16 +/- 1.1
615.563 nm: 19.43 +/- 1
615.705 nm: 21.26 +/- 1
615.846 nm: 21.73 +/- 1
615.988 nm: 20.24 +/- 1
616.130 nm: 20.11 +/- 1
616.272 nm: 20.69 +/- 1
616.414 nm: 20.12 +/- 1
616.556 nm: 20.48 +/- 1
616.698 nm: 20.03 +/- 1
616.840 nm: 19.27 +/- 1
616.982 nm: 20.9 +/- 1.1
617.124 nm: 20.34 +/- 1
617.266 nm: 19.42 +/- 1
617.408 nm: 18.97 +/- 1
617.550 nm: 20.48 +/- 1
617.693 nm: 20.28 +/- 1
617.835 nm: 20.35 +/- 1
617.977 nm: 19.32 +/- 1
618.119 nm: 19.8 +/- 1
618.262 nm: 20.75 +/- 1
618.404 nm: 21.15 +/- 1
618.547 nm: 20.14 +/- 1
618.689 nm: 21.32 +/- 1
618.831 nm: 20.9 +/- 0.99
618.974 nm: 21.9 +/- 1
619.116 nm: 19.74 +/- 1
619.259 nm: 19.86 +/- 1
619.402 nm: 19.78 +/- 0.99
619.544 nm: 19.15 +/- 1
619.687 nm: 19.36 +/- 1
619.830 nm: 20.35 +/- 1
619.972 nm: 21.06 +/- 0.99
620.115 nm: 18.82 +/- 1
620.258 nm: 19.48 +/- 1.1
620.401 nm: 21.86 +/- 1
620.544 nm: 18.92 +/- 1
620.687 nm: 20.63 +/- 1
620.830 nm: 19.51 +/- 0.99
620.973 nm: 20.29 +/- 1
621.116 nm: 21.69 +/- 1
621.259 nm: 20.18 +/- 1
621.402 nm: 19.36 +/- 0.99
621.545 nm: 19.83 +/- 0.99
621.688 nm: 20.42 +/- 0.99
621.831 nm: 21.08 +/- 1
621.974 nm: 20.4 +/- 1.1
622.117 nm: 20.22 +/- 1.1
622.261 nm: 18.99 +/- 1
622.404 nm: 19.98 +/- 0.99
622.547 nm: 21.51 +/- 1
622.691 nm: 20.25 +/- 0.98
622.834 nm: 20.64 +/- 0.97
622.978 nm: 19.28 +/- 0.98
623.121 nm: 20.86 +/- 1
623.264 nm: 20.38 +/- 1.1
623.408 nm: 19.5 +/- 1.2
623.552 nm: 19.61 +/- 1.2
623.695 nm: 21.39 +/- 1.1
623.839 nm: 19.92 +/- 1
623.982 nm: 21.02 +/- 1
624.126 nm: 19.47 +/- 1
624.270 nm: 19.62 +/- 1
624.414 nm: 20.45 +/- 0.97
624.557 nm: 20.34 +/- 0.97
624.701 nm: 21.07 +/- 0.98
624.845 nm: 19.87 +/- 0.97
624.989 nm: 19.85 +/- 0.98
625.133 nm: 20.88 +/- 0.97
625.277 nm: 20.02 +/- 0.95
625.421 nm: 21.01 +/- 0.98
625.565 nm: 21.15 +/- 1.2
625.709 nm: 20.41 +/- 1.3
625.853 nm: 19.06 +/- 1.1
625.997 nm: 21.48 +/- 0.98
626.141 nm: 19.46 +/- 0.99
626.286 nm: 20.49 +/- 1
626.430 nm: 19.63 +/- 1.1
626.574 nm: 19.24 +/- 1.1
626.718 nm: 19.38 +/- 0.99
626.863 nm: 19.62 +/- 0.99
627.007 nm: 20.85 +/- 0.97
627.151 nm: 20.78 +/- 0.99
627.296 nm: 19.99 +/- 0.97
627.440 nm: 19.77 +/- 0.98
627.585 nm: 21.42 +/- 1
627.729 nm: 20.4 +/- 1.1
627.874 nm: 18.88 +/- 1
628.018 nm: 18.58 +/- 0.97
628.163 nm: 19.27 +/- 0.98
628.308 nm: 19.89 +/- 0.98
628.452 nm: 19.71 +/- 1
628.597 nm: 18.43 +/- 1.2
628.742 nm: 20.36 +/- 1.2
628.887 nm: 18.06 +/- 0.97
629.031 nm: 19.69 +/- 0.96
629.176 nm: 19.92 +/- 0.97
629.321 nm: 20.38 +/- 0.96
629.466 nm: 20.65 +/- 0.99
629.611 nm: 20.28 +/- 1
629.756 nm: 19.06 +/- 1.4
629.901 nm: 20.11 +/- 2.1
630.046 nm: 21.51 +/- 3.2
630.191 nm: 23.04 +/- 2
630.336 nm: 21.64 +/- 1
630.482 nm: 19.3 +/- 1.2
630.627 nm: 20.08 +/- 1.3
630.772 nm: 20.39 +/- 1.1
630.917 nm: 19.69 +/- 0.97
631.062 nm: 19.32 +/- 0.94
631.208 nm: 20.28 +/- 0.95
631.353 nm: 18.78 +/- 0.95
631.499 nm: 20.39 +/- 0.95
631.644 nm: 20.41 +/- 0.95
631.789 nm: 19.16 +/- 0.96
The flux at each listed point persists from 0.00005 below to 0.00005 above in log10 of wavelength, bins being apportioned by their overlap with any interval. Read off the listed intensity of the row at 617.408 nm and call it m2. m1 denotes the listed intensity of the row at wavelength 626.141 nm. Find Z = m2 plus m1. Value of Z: 38.4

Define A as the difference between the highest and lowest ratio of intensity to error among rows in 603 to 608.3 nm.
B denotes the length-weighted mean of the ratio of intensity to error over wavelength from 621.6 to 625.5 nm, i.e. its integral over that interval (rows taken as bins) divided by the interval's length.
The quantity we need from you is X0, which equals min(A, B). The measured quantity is 7.4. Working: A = 7.4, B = 20.0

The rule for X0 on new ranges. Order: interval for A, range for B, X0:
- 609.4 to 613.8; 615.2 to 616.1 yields 4.4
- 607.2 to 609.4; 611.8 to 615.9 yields 7.4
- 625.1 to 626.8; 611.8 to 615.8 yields 6.2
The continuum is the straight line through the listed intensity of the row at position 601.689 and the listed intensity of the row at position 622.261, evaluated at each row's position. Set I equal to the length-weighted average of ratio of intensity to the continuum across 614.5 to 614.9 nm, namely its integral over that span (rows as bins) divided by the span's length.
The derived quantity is 1.07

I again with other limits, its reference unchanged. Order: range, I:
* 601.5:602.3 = 1.02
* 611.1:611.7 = 1.08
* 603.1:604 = 1.07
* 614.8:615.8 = 1.08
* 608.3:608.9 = 1.04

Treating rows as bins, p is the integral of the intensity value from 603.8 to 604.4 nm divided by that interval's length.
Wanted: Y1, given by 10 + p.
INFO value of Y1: 31.1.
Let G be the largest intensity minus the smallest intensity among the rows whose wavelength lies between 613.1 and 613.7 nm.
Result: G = 0.5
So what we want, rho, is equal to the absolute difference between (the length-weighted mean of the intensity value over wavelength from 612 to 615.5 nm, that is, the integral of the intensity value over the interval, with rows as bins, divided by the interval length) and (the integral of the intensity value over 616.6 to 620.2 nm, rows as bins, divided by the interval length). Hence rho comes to 0.5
